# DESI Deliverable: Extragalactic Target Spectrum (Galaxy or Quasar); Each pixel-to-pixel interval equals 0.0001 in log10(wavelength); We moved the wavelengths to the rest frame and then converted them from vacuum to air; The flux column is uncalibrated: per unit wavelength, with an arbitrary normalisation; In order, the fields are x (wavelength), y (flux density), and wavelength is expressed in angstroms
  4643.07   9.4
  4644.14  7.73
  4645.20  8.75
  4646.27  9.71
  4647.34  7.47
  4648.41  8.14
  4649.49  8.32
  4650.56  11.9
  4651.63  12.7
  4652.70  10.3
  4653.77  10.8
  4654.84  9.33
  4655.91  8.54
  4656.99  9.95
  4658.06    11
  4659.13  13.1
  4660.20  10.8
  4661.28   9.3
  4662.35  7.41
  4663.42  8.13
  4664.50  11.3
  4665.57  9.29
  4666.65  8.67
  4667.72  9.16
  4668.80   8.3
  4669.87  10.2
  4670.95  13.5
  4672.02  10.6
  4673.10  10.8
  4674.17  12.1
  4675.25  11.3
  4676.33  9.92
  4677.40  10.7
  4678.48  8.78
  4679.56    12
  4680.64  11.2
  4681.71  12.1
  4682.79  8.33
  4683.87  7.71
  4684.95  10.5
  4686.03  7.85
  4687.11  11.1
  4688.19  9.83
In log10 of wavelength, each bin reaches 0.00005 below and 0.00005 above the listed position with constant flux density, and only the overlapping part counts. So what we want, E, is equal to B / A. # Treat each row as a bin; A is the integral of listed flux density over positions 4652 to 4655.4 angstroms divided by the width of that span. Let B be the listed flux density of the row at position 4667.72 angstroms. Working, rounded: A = 10.3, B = 9.16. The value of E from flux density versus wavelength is 0.9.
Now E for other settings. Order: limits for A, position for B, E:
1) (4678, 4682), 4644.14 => 0.7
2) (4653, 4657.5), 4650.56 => 1.2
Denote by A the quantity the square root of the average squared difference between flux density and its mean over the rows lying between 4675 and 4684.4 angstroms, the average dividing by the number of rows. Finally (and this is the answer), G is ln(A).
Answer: 0.43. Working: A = 1.53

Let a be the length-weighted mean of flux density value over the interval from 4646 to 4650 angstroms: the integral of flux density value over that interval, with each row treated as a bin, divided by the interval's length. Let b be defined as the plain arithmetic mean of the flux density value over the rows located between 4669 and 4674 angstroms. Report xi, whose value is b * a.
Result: 94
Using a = 8.3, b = 11.3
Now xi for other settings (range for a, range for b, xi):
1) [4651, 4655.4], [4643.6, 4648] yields 91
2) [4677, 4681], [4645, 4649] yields 90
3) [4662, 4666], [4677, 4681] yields 97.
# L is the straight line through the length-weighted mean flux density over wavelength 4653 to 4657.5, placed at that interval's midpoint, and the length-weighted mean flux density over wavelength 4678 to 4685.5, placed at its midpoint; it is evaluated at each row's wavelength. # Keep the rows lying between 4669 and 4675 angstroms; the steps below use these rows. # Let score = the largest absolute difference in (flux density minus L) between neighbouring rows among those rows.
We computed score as 3.28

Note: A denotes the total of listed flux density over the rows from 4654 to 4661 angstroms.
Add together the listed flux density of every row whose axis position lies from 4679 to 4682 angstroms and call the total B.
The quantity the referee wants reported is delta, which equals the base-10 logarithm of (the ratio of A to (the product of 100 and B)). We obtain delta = -1.75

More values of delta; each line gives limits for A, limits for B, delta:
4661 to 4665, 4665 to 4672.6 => -2.29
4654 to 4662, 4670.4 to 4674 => -1.69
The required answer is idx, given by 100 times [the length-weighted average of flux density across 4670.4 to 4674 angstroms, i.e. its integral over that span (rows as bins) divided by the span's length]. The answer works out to 1169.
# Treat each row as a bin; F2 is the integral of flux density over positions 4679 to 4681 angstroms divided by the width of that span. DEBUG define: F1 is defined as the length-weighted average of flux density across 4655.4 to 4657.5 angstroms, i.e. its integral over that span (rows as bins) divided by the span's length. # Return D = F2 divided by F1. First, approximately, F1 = 9.2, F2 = 11.6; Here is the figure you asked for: 1.26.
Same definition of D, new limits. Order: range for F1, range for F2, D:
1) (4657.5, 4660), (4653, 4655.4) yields 0.85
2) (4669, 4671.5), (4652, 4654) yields 0.94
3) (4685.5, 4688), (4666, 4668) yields 0.93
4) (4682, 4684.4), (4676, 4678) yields 1.22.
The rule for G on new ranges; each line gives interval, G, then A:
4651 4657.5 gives 0.26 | 1.30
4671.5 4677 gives -0.32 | 0.73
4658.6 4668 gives 0.51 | 1.66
